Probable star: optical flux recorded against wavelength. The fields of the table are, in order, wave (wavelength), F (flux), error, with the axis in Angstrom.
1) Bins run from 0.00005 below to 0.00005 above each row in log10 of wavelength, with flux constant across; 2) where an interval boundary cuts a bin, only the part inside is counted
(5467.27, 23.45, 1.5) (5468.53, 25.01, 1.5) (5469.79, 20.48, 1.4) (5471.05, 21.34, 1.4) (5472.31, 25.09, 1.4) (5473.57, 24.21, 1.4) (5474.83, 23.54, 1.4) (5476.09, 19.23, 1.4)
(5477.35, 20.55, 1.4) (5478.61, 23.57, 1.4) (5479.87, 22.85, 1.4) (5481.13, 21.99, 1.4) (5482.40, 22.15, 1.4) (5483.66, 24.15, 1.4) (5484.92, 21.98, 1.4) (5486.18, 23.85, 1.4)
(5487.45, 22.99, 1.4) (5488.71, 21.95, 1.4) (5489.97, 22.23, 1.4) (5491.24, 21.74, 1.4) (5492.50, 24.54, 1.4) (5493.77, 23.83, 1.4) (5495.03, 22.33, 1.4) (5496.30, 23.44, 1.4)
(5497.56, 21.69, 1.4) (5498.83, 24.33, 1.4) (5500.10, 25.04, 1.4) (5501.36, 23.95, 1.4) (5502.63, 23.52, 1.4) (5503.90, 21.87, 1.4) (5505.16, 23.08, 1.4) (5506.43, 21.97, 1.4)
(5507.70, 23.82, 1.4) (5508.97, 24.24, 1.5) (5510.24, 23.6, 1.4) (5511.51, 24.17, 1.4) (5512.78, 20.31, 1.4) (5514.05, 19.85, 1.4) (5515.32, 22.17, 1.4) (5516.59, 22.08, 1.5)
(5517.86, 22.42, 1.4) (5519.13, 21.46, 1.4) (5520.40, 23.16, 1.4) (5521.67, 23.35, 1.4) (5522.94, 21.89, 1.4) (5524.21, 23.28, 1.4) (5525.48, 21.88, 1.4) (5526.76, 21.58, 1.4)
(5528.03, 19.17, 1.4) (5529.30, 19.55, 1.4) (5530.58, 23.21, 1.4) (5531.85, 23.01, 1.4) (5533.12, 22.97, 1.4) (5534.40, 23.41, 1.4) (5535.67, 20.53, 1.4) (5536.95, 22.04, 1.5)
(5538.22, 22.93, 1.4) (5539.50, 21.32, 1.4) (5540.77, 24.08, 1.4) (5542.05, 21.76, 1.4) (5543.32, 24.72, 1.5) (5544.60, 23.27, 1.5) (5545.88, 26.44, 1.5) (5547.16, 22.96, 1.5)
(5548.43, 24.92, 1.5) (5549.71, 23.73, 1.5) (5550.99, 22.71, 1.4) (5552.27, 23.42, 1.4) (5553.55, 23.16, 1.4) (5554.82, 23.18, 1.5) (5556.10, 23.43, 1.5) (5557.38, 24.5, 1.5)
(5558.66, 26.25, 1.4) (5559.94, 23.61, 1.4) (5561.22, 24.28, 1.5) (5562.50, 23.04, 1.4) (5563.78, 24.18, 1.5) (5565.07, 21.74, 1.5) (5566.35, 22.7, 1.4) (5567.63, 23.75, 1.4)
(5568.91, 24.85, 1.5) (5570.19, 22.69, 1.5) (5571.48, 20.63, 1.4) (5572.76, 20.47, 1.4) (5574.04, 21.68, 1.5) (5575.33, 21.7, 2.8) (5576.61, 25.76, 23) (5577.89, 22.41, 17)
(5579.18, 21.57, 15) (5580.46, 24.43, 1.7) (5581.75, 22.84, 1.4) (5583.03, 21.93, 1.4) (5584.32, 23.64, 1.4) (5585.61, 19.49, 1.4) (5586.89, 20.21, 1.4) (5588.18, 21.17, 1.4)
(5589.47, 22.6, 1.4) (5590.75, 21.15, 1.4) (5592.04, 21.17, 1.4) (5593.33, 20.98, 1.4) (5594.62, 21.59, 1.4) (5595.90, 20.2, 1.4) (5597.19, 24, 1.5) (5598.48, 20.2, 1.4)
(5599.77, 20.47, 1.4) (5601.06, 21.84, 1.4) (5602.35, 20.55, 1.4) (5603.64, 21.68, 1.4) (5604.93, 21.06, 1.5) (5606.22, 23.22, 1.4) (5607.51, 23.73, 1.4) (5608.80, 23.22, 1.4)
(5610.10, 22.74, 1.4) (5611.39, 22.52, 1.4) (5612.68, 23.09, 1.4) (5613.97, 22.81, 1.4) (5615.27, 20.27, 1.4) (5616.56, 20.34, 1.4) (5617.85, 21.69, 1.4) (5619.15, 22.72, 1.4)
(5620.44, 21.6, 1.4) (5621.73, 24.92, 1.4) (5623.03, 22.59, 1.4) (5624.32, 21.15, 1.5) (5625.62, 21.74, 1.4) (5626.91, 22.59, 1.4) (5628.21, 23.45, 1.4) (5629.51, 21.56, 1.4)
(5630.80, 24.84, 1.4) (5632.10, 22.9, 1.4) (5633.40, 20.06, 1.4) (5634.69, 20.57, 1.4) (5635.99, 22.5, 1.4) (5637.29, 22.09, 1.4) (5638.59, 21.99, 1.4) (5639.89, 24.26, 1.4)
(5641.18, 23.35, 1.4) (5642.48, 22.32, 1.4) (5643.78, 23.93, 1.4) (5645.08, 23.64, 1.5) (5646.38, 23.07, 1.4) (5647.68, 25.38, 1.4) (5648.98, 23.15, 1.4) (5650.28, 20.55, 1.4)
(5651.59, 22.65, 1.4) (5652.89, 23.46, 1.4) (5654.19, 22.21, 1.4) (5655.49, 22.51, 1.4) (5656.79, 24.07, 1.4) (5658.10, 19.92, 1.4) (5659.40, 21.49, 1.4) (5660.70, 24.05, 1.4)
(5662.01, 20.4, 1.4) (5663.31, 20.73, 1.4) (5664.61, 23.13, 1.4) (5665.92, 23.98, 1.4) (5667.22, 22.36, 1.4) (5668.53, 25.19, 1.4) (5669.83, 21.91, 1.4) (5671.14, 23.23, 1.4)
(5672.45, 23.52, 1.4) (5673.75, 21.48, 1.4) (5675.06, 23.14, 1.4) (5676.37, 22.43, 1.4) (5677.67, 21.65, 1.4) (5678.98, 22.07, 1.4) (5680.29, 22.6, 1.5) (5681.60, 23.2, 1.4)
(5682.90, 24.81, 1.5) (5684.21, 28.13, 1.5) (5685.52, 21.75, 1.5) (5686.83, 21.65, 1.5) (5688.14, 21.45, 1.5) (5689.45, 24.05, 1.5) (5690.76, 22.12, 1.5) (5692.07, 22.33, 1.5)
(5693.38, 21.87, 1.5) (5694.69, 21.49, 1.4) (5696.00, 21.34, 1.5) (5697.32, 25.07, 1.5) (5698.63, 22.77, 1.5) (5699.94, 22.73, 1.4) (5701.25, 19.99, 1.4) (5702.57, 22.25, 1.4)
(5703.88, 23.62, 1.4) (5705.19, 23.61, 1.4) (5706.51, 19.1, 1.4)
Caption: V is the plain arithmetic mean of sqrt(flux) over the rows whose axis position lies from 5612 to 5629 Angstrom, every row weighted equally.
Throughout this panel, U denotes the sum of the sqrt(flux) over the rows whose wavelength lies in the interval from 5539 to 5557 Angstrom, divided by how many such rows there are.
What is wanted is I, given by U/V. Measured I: 1.03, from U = 4.85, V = 4.71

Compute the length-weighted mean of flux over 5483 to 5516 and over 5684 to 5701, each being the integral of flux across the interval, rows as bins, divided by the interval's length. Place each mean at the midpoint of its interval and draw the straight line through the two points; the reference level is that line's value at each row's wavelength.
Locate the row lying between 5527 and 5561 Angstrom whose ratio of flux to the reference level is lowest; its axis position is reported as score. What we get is 5528.03 Angstrom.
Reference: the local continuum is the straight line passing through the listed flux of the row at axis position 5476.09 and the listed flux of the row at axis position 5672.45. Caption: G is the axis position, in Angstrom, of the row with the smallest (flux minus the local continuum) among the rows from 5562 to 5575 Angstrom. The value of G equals 5572.76 Angstrom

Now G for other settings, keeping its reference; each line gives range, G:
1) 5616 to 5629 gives 5616.56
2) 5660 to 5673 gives 5662.01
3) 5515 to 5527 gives 5526.76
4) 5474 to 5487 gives 5476.09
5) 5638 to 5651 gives 5650.28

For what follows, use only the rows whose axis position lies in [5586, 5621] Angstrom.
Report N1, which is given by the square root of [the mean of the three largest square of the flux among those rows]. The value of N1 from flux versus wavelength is 23.7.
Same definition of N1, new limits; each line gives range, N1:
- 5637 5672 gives 24.9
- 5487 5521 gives 24.6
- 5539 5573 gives 25.9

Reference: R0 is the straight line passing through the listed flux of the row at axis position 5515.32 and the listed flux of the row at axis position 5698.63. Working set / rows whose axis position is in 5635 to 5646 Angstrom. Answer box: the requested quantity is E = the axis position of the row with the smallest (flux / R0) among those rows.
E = 5638.59 Angstrom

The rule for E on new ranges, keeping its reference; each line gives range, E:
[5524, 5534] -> 5528.03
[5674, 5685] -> 5677.67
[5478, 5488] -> 5484.92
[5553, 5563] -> 5562.50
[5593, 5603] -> 5598.48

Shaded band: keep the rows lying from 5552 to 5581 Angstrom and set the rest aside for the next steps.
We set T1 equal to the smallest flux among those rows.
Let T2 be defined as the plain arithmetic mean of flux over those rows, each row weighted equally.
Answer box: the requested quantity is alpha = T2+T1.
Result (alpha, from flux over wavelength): 43.7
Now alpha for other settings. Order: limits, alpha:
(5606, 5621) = 42.6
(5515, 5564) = 42.1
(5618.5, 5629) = 43.7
